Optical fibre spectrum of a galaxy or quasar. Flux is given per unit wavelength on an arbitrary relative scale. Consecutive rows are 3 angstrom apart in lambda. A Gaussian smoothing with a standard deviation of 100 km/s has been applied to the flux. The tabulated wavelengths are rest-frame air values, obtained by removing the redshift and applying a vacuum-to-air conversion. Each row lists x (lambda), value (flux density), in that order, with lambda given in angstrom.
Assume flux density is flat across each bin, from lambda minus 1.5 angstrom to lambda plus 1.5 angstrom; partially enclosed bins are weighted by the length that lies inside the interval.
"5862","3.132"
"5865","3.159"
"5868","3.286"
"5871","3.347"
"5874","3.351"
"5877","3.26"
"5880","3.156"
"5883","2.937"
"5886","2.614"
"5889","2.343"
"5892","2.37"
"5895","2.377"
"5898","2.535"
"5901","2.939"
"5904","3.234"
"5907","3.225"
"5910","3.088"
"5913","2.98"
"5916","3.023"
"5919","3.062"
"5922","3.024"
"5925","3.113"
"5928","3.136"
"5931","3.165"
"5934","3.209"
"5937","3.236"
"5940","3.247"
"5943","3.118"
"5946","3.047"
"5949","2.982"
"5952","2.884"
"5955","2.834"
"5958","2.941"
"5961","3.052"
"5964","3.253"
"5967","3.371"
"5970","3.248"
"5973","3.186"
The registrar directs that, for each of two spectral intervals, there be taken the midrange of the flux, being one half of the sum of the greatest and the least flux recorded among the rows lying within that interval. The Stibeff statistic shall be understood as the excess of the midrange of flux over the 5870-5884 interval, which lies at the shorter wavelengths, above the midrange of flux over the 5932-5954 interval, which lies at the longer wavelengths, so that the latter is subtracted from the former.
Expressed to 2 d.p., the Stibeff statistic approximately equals 0.08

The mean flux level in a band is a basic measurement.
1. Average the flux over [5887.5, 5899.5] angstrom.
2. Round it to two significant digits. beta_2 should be 2.4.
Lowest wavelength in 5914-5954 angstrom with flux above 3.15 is 5931 angstrom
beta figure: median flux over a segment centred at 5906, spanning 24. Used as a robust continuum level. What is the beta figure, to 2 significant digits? 3.0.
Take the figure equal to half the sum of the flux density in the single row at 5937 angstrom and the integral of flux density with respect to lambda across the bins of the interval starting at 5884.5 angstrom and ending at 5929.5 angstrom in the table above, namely 66.2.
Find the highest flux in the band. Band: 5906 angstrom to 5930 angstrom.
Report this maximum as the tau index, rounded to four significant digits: 3.225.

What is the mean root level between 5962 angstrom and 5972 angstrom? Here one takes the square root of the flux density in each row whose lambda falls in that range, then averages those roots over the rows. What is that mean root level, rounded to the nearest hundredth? 1.81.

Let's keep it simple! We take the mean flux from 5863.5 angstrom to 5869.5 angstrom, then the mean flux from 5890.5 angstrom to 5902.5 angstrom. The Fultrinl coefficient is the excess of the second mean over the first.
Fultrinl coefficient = -0.67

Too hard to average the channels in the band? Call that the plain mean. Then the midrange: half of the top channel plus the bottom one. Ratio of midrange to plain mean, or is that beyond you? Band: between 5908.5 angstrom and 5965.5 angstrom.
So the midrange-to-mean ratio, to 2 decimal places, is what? 0.99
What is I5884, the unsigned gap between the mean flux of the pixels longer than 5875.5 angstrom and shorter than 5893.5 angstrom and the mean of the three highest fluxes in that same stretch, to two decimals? 0.34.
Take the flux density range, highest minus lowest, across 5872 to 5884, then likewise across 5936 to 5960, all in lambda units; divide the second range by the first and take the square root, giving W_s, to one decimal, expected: 1.0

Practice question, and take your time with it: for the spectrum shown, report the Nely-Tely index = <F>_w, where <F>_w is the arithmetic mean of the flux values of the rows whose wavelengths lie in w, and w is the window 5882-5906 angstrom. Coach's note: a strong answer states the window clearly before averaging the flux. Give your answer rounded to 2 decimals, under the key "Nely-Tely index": 2.67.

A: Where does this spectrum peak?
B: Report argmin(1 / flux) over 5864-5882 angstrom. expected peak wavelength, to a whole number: 5874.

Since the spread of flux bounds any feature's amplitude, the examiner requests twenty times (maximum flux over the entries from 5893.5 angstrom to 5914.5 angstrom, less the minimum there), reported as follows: 17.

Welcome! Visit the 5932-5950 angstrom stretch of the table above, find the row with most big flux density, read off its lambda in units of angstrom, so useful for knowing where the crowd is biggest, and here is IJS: 5940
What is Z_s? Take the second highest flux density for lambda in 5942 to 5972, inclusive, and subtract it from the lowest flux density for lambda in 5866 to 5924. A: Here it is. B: -0.91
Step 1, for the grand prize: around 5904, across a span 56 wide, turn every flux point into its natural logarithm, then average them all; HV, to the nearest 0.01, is 1.07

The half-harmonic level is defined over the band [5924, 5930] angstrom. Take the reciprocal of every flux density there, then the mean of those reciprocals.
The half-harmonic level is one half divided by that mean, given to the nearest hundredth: 1.56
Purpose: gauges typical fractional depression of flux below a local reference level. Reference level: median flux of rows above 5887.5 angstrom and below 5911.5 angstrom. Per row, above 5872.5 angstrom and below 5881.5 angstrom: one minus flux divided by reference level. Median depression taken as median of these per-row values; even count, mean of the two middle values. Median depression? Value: -0.19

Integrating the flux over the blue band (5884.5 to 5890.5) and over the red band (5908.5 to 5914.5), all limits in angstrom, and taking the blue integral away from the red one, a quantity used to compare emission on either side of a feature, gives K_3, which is 3.3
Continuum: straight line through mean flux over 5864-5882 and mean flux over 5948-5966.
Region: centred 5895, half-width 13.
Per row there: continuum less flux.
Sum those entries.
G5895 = 4.1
